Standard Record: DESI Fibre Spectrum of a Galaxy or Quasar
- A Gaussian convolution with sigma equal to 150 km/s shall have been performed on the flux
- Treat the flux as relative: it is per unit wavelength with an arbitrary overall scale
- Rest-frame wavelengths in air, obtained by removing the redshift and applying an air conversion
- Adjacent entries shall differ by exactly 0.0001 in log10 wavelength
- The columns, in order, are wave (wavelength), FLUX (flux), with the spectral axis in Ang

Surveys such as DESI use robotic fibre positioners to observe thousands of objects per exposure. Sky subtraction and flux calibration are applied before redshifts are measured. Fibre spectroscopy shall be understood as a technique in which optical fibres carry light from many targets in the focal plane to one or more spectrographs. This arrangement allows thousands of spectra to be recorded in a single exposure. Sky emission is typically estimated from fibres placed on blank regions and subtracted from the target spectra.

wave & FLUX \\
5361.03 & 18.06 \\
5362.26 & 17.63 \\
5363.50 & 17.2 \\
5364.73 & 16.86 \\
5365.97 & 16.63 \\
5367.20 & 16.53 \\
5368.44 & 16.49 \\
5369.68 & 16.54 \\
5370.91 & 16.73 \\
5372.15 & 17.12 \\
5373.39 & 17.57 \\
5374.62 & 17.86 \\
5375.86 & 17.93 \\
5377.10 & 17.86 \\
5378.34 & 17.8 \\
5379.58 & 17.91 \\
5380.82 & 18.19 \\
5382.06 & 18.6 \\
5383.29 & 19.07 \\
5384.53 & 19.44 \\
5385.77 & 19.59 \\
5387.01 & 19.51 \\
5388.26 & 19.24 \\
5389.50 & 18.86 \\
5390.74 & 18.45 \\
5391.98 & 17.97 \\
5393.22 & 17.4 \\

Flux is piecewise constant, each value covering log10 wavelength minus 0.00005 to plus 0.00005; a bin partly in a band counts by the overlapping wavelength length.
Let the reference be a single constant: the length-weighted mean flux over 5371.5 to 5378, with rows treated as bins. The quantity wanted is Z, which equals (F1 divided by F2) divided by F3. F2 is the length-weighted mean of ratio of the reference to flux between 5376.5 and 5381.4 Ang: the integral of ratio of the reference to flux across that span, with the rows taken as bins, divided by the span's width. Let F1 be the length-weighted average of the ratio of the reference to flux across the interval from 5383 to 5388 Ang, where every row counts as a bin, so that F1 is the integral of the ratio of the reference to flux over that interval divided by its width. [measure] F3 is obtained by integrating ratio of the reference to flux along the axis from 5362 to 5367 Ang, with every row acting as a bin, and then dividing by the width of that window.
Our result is 0.89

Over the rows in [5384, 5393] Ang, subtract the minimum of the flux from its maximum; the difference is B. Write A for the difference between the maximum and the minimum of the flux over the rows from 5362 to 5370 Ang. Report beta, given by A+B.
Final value 2.76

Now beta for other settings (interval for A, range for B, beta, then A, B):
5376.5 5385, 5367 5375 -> 3.01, 1.64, 1.4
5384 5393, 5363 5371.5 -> 2.33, 1.62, 0.7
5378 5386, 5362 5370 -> 2.93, 1.79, 1.1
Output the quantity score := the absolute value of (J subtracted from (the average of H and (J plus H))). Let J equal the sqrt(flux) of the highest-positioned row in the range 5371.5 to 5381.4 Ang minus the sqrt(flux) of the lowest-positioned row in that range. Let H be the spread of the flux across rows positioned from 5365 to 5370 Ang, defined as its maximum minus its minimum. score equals 0.1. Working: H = 0.1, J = 0.13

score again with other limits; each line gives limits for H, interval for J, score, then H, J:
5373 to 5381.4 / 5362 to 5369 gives 0.7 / 0.6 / -0.14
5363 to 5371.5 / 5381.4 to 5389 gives 0.7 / 0.7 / 0.07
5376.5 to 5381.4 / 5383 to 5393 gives 0.5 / 0.4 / -0.13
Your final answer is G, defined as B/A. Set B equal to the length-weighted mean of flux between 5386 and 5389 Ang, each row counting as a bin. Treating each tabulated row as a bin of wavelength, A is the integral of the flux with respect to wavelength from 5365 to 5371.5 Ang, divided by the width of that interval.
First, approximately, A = 16.6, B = 19.3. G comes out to 1.16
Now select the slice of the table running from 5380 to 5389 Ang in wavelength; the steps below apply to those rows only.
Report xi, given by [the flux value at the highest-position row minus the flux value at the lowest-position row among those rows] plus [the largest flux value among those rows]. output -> 20.6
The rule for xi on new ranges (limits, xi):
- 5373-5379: 18.2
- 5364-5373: 17.4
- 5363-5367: 16.6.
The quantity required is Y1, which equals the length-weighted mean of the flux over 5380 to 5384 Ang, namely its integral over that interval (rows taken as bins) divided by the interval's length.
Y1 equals 18.6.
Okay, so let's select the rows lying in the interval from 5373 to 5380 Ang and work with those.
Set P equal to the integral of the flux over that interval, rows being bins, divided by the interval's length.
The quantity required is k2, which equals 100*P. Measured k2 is 1783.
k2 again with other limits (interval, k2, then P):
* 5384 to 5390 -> 1931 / 19.3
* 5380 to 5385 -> 1880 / 18.8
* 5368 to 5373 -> 1676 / 16.8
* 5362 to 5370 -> 1680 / 16.8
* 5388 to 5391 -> 1886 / 18.9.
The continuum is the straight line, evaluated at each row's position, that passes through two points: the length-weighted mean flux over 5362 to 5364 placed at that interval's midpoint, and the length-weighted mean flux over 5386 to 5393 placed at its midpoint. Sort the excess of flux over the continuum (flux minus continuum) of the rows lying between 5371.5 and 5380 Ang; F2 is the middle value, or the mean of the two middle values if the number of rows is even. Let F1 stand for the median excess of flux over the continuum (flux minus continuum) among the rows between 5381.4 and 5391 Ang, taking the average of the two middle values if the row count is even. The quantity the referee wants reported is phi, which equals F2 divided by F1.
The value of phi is -0.5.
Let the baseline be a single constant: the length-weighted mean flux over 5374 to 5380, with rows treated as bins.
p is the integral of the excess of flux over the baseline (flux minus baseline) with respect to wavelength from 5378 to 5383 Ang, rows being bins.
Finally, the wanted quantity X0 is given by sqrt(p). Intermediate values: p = 2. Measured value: 1.3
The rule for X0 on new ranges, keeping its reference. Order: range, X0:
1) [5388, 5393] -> 1.8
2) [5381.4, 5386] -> 2.4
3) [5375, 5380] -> 0.1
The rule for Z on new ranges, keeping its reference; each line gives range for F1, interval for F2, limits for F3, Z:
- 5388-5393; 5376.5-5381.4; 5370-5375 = 0.95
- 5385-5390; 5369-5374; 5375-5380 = 0.89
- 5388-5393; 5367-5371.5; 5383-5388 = 0.99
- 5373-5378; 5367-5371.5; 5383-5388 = 1.03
